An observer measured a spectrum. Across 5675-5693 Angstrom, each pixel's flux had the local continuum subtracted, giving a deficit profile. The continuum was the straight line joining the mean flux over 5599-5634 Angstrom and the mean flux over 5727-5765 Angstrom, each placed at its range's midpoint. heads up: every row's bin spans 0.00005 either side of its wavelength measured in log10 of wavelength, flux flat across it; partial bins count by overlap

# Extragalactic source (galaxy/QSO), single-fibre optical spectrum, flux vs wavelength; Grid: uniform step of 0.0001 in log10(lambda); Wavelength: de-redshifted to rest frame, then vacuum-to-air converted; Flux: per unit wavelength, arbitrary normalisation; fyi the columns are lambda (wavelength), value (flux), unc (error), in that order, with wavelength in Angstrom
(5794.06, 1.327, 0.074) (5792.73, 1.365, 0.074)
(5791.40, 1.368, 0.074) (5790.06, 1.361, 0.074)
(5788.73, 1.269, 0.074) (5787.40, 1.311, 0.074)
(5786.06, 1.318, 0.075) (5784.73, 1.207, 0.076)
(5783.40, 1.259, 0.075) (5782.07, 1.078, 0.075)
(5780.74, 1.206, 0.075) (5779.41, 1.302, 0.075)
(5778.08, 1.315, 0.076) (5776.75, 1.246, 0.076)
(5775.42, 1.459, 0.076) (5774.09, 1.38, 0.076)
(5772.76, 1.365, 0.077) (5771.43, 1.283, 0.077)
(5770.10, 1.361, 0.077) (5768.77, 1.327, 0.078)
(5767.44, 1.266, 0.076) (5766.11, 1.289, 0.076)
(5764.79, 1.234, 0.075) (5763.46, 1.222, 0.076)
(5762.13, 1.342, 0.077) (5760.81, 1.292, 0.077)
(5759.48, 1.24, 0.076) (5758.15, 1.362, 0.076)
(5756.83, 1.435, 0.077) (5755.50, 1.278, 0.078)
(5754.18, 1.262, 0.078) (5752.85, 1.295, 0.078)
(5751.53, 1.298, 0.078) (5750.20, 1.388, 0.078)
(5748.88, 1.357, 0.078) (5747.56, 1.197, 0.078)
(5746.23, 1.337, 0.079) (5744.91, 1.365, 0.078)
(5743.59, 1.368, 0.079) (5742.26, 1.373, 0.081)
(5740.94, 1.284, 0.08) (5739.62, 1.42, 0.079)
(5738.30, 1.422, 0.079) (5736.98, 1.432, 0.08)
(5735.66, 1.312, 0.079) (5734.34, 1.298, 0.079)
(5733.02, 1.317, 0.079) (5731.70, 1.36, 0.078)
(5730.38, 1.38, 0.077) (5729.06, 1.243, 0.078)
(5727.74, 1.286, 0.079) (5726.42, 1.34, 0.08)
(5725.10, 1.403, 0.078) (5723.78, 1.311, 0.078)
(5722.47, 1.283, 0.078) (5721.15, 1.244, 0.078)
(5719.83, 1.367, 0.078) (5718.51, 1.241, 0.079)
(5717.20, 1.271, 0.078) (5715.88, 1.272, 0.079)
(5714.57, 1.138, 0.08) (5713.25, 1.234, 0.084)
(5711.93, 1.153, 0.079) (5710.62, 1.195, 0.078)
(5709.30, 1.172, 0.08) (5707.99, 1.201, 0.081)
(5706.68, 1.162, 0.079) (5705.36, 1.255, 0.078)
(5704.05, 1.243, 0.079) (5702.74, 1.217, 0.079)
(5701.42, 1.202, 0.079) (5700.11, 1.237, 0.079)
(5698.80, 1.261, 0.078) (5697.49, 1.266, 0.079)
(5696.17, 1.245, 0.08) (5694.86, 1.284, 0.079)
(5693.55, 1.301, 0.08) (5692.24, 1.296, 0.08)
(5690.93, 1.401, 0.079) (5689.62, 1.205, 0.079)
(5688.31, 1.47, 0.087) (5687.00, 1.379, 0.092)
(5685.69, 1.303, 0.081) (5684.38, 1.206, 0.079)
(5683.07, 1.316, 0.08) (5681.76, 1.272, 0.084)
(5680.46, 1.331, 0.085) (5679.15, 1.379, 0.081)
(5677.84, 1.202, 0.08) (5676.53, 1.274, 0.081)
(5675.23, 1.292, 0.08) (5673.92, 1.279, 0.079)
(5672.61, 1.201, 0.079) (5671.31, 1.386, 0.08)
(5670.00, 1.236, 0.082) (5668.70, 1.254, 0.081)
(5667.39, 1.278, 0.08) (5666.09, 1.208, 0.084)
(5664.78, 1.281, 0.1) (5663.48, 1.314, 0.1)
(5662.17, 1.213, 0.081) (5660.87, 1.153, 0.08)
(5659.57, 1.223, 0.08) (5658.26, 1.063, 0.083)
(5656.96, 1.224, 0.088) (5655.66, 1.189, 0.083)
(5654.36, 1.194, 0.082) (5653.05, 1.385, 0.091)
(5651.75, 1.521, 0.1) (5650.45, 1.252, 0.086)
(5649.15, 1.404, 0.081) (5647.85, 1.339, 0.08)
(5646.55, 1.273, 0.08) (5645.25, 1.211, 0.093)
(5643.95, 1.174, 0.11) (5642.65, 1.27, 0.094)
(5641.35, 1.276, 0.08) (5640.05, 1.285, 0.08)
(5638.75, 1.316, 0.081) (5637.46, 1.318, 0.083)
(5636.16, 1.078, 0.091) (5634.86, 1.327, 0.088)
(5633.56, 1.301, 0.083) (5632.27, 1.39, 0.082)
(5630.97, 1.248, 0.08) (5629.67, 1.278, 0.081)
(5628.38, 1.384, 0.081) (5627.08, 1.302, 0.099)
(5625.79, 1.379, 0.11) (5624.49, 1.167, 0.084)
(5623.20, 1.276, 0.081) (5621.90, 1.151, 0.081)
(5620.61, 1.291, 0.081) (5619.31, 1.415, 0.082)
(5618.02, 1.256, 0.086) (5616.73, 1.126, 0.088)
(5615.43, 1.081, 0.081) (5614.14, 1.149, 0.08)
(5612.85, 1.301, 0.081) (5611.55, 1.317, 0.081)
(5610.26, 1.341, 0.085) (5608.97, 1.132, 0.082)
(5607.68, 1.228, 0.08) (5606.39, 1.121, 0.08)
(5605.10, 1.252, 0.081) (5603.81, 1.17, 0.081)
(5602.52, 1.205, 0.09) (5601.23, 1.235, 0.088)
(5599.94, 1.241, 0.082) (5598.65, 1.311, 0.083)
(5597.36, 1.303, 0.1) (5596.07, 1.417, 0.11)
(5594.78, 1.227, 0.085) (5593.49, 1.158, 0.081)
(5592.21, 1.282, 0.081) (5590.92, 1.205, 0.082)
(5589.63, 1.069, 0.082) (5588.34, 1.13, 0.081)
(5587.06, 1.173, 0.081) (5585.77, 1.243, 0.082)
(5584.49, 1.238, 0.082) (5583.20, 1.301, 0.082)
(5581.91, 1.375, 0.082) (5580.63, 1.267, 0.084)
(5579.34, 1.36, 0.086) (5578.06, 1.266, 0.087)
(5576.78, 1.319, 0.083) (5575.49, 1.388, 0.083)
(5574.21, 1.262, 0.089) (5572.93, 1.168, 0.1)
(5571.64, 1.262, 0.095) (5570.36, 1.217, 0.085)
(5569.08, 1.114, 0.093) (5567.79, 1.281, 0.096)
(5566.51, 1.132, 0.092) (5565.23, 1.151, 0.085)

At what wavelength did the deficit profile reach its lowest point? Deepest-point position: 5689.62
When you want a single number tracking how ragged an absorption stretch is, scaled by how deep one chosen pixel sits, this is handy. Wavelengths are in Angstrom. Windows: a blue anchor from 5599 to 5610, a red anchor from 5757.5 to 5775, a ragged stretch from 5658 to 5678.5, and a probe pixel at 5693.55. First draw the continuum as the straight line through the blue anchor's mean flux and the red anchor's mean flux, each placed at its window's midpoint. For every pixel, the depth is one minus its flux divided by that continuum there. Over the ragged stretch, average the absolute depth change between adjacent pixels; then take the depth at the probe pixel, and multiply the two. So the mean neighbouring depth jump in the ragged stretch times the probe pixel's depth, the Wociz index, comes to -0.002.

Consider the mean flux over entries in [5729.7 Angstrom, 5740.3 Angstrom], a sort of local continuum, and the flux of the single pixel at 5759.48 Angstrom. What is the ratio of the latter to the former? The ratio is 0.91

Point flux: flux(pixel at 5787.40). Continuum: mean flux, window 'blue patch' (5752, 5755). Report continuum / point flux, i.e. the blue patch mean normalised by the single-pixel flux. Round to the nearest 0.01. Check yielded 0.98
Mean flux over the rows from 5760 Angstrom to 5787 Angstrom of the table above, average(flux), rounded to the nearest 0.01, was 1.29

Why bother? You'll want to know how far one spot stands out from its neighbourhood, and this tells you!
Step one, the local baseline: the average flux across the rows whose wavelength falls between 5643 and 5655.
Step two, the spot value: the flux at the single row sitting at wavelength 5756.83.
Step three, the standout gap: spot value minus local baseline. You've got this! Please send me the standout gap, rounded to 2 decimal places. 0.13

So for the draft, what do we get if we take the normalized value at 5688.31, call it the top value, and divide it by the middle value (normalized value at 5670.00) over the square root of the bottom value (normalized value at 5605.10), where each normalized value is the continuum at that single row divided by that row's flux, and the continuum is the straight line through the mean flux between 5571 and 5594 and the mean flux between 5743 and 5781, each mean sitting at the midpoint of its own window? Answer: 0.85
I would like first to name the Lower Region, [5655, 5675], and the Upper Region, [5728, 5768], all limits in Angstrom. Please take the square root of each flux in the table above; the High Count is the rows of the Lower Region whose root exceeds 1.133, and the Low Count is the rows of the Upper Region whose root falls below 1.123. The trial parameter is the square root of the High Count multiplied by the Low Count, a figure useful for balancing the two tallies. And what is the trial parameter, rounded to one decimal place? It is 3.2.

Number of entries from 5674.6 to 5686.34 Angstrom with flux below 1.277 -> 4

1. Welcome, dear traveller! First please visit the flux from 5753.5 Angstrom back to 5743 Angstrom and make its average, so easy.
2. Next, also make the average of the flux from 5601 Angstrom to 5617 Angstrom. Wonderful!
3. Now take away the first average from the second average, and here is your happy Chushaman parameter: -0.12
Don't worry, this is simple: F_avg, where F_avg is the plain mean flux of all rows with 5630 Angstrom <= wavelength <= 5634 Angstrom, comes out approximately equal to 1.31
